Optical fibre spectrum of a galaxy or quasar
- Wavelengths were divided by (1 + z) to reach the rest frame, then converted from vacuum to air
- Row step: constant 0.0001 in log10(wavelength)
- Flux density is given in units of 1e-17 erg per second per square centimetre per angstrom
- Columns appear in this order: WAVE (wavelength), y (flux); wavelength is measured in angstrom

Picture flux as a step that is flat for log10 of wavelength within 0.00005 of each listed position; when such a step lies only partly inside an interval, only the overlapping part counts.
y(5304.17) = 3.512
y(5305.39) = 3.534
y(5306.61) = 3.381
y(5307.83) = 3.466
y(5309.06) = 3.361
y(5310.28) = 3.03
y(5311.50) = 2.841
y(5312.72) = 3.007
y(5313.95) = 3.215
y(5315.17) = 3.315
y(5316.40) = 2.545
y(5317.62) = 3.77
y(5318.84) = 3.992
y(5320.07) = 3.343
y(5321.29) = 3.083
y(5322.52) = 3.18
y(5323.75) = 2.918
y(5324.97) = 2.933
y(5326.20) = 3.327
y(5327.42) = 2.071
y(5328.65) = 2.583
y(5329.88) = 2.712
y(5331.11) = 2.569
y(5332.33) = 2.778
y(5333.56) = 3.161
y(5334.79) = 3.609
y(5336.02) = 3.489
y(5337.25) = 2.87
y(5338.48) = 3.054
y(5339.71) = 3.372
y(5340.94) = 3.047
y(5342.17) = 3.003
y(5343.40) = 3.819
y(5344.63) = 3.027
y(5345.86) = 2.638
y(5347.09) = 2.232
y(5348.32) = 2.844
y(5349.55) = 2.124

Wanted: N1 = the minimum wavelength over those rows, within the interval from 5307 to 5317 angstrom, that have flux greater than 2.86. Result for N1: 5307.83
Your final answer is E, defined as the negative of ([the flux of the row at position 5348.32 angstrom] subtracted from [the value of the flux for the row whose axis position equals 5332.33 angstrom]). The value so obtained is 0.07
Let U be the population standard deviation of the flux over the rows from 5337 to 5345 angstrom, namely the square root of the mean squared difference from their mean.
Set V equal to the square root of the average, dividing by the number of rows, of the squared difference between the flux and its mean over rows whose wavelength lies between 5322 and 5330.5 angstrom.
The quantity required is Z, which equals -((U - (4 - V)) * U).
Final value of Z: 0.99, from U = 0.300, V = 0.39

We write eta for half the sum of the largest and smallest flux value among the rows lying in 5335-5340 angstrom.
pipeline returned 3.2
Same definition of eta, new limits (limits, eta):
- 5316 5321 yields 3.3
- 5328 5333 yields 2.7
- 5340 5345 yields 3.4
